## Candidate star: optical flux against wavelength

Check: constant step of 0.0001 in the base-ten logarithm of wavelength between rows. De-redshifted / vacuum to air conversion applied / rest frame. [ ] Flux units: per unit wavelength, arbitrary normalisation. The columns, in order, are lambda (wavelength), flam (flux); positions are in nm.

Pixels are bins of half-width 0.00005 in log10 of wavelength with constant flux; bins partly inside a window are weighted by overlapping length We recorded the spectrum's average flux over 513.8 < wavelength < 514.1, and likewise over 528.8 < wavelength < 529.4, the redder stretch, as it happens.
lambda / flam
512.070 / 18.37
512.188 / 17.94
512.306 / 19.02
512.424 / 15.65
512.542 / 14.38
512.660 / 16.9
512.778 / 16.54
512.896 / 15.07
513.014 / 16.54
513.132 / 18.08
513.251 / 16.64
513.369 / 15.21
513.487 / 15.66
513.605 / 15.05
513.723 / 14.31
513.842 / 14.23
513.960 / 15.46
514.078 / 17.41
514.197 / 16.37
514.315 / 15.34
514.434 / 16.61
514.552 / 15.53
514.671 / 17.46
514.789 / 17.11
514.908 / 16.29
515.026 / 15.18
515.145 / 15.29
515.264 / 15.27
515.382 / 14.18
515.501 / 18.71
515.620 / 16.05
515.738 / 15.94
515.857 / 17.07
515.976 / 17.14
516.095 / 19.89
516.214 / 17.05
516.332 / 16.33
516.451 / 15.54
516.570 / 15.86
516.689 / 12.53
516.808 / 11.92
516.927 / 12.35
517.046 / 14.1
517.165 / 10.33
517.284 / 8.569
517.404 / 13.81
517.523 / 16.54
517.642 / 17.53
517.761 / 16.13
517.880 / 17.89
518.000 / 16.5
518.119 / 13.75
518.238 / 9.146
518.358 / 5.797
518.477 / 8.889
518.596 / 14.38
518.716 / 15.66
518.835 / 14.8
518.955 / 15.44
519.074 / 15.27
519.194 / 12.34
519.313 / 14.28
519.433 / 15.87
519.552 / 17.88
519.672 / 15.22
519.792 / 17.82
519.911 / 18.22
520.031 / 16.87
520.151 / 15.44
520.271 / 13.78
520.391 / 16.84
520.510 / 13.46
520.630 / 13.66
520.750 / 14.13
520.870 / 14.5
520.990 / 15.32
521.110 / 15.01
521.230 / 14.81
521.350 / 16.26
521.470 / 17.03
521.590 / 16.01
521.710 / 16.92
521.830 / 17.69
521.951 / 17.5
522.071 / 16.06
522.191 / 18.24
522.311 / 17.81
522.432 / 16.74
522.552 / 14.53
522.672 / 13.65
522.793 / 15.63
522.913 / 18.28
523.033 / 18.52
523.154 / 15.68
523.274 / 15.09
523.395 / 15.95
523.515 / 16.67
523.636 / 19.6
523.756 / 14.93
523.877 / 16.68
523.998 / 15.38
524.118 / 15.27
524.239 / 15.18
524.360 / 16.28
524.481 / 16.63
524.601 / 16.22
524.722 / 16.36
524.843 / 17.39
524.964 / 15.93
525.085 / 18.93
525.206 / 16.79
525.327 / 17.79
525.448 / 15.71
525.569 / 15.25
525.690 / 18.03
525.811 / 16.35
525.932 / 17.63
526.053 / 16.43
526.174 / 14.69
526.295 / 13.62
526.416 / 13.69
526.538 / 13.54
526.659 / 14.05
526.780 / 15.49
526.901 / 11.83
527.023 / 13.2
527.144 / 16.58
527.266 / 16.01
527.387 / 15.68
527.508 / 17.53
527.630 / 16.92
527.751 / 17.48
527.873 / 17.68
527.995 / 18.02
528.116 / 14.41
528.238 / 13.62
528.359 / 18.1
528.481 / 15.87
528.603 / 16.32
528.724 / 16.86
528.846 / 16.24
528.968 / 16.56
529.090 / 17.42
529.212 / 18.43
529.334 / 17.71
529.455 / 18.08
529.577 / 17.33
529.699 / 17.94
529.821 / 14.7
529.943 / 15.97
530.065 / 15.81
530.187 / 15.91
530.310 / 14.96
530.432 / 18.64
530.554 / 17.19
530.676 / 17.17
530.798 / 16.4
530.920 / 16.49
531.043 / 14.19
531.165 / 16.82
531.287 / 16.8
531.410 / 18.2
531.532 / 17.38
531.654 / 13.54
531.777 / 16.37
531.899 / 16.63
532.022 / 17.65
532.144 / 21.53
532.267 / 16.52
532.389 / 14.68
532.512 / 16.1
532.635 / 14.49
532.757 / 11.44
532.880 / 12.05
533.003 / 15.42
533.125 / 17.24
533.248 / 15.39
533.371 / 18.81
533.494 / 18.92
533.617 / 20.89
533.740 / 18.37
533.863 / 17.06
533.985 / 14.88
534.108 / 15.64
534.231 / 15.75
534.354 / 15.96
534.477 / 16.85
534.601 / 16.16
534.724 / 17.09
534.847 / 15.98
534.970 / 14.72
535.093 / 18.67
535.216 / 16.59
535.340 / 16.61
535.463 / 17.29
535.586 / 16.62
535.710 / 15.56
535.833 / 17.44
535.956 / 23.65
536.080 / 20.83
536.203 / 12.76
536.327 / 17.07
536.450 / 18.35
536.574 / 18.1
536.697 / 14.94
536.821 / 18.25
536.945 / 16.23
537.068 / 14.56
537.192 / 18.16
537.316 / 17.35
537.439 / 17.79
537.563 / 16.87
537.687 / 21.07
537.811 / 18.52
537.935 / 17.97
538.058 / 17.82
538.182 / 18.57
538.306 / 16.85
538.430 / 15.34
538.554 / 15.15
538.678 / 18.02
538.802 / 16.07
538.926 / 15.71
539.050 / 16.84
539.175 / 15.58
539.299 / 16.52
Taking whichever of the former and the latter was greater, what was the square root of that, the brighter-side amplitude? 4.16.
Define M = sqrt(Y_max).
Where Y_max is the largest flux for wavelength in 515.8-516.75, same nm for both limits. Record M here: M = 4.5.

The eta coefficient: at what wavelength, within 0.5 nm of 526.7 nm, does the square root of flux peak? 527.144 nm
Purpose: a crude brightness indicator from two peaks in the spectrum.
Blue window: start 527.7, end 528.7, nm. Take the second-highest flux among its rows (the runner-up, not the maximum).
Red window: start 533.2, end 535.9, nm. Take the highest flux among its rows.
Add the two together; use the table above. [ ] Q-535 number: 38.9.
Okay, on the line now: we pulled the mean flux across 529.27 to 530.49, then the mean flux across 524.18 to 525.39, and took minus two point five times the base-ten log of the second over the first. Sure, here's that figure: 0.00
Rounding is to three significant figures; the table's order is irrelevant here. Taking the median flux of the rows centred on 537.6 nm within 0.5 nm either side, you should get 17.9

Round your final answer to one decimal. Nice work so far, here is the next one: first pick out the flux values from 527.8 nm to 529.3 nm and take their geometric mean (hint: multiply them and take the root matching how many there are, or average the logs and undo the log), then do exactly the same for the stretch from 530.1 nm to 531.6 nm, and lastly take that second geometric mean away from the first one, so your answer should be -0.1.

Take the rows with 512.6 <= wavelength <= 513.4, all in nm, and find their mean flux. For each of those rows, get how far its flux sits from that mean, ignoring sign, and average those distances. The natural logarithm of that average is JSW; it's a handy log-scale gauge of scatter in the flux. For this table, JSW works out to -0.3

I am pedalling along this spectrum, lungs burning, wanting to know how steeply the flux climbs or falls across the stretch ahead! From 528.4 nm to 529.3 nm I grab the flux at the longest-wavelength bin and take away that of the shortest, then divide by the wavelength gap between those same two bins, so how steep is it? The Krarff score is 3.5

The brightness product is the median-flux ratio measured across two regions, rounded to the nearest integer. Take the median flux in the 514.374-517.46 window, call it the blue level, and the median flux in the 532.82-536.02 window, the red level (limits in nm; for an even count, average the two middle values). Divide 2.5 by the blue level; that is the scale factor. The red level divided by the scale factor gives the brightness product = 104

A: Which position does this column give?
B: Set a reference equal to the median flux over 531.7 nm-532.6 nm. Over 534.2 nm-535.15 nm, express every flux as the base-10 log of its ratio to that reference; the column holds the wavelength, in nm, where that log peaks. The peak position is 535.093 nm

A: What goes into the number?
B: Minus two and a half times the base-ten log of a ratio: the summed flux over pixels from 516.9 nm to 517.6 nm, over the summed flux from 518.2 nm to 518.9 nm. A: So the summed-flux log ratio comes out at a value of -0.11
